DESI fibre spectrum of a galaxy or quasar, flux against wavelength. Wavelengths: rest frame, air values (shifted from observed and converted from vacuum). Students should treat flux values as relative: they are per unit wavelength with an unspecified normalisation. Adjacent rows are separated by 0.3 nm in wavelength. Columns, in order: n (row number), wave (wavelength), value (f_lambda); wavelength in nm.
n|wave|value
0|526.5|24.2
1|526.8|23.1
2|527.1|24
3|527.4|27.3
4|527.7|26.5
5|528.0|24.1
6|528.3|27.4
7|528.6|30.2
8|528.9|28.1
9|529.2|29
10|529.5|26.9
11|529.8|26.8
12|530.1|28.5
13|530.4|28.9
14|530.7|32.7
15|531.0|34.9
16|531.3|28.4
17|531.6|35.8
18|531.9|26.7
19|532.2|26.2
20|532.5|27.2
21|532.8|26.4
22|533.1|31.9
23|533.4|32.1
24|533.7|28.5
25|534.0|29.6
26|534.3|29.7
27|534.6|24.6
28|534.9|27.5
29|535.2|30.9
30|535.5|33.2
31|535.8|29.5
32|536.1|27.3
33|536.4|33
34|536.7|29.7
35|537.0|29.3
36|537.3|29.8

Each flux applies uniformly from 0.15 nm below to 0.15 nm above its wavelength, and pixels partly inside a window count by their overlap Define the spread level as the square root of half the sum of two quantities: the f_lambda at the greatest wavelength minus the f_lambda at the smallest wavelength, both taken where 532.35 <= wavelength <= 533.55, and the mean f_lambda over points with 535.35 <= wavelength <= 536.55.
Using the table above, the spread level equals 4.22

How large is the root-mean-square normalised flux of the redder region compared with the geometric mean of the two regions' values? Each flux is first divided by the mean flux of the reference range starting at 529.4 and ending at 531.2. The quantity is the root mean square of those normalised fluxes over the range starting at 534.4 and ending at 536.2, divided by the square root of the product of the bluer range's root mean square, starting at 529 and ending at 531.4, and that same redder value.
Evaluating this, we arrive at 0.99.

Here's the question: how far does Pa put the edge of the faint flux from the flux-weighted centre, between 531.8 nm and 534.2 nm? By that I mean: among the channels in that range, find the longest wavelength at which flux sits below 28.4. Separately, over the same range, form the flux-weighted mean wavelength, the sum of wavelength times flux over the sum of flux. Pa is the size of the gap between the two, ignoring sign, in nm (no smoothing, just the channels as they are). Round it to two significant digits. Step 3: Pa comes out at 0.18 nm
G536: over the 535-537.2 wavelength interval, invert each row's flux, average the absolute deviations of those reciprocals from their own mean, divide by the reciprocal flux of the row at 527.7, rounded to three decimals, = 0.047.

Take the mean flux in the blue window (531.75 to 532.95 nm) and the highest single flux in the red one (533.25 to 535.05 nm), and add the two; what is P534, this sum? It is 59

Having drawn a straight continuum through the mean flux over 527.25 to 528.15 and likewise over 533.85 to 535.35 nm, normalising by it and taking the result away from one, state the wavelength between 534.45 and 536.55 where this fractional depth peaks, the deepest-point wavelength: 534.6 nm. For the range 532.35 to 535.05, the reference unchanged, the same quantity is 534.6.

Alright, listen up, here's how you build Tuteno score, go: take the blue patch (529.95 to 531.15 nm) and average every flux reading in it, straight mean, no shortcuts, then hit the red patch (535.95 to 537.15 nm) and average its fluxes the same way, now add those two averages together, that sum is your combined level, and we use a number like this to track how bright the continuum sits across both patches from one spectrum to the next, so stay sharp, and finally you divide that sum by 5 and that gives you 12.2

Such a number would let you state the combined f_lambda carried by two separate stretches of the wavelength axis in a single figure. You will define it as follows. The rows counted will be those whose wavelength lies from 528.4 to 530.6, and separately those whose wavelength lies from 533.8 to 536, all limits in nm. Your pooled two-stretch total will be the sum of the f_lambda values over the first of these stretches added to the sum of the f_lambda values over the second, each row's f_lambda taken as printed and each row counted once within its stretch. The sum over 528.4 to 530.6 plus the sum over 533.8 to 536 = 403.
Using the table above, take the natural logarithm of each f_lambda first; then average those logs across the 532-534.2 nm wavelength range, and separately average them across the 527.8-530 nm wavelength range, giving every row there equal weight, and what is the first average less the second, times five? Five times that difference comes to 0.2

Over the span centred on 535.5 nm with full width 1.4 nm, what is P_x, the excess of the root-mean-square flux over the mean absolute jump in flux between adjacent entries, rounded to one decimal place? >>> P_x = 26.9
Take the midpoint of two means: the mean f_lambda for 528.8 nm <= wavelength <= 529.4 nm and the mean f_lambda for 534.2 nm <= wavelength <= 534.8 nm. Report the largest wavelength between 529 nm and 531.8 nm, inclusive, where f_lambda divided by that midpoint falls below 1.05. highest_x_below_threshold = 531.3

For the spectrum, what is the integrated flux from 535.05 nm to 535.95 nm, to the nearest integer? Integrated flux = 28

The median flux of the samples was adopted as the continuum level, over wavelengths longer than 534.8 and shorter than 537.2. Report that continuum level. 29.6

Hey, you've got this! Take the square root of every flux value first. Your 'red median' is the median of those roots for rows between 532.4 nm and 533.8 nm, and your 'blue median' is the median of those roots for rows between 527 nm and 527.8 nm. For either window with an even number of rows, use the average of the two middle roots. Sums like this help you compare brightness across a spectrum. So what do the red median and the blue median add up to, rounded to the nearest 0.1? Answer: 10.5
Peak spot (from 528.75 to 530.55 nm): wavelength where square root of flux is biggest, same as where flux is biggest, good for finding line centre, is 529.2 nm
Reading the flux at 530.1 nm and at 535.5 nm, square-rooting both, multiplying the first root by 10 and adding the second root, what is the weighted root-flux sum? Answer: 59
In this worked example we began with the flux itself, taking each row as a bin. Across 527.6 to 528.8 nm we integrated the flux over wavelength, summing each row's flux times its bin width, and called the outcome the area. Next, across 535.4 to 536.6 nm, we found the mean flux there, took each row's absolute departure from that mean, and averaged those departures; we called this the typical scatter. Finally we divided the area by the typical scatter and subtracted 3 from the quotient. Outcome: 10.8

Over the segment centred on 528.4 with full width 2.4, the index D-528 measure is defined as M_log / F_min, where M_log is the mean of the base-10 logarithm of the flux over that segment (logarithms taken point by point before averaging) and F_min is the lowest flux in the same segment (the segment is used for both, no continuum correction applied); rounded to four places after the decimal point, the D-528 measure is 0.0596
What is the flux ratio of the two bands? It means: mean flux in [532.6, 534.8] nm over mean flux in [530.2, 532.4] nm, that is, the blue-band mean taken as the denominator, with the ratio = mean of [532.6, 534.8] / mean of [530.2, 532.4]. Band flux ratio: 0.95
